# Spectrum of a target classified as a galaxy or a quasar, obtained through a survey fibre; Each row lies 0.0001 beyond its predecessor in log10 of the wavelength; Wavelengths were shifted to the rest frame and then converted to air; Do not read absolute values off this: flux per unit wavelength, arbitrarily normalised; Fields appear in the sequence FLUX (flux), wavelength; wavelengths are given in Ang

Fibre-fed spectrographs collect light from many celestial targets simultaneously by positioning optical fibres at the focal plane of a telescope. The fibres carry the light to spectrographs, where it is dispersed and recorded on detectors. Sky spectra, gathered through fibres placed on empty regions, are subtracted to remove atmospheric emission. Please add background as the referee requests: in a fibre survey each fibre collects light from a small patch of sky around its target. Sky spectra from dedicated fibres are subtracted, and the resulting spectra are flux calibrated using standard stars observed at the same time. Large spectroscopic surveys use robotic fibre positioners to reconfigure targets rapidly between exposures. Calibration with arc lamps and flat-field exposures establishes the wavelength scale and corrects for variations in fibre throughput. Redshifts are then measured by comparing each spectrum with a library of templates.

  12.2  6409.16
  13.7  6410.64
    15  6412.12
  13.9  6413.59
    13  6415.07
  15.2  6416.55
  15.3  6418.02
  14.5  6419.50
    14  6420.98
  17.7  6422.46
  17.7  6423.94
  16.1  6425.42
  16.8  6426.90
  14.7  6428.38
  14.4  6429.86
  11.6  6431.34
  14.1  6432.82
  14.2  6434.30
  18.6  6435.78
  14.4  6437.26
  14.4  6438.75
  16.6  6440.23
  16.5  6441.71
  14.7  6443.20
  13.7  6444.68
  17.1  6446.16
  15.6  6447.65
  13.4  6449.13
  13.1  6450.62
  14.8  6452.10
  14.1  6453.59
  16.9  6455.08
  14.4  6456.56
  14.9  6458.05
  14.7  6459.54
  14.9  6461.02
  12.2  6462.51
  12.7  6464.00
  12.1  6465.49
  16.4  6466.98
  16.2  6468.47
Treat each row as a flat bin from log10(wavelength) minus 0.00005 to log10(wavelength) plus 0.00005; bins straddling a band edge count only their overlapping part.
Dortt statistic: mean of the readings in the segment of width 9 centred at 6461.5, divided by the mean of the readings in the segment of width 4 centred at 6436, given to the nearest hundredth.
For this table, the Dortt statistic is 0.86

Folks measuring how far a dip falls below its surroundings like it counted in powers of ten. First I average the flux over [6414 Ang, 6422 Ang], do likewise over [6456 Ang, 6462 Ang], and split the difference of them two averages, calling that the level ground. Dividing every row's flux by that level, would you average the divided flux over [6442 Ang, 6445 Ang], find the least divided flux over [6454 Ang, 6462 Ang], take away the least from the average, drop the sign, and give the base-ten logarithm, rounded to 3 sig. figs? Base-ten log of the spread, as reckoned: -1.86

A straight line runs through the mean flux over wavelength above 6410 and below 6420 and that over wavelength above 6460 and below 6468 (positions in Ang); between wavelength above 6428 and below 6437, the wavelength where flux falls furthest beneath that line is 6431.34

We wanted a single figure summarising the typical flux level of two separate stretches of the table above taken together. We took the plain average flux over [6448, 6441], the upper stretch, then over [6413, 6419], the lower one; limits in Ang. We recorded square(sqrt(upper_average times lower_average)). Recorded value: 223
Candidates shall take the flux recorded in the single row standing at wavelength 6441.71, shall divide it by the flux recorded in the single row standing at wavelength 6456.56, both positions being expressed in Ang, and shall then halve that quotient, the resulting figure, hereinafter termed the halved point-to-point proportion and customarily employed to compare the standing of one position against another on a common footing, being 0.57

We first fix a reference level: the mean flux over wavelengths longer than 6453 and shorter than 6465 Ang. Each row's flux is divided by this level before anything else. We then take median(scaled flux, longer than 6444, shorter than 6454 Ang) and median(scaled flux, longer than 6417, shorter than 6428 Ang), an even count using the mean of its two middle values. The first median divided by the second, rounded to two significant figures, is 0.88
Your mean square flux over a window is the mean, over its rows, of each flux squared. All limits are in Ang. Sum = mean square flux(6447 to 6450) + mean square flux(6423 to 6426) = 498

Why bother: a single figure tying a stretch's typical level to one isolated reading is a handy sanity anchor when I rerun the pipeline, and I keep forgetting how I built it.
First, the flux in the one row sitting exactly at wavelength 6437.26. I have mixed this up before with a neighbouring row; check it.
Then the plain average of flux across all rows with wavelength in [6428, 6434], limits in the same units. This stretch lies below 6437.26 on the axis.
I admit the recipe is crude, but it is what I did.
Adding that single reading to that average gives 28.1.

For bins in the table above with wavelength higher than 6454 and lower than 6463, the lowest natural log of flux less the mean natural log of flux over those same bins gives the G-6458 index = -0.18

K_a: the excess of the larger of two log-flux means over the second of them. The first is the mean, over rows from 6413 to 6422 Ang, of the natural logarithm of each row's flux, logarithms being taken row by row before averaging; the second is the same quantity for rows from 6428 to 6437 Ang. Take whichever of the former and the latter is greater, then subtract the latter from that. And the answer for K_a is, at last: 0.00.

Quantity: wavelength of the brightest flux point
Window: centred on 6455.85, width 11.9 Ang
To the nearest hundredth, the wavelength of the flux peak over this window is 6455.08 Ang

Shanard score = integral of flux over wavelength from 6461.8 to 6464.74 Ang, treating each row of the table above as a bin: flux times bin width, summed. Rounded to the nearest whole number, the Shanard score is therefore 37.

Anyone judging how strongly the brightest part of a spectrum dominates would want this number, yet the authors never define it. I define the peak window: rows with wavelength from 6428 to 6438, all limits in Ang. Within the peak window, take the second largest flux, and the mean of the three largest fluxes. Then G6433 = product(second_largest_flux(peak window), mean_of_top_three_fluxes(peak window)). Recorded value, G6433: 234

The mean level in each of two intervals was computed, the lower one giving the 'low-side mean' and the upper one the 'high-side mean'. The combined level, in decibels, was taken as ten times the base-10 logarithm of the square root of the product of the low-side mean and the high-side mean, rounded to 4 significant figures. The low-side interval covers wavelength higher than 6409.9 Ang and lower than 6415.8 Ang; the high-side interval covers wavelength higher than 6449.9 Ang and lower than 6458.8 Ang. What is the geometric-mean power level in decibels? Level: 11.55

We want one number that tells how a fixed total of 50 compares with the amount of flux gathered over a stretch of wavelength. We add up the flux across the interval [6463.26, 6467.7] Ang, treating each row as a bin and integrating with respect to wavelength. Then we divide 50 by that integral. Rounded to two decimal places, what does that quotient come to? 0.82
